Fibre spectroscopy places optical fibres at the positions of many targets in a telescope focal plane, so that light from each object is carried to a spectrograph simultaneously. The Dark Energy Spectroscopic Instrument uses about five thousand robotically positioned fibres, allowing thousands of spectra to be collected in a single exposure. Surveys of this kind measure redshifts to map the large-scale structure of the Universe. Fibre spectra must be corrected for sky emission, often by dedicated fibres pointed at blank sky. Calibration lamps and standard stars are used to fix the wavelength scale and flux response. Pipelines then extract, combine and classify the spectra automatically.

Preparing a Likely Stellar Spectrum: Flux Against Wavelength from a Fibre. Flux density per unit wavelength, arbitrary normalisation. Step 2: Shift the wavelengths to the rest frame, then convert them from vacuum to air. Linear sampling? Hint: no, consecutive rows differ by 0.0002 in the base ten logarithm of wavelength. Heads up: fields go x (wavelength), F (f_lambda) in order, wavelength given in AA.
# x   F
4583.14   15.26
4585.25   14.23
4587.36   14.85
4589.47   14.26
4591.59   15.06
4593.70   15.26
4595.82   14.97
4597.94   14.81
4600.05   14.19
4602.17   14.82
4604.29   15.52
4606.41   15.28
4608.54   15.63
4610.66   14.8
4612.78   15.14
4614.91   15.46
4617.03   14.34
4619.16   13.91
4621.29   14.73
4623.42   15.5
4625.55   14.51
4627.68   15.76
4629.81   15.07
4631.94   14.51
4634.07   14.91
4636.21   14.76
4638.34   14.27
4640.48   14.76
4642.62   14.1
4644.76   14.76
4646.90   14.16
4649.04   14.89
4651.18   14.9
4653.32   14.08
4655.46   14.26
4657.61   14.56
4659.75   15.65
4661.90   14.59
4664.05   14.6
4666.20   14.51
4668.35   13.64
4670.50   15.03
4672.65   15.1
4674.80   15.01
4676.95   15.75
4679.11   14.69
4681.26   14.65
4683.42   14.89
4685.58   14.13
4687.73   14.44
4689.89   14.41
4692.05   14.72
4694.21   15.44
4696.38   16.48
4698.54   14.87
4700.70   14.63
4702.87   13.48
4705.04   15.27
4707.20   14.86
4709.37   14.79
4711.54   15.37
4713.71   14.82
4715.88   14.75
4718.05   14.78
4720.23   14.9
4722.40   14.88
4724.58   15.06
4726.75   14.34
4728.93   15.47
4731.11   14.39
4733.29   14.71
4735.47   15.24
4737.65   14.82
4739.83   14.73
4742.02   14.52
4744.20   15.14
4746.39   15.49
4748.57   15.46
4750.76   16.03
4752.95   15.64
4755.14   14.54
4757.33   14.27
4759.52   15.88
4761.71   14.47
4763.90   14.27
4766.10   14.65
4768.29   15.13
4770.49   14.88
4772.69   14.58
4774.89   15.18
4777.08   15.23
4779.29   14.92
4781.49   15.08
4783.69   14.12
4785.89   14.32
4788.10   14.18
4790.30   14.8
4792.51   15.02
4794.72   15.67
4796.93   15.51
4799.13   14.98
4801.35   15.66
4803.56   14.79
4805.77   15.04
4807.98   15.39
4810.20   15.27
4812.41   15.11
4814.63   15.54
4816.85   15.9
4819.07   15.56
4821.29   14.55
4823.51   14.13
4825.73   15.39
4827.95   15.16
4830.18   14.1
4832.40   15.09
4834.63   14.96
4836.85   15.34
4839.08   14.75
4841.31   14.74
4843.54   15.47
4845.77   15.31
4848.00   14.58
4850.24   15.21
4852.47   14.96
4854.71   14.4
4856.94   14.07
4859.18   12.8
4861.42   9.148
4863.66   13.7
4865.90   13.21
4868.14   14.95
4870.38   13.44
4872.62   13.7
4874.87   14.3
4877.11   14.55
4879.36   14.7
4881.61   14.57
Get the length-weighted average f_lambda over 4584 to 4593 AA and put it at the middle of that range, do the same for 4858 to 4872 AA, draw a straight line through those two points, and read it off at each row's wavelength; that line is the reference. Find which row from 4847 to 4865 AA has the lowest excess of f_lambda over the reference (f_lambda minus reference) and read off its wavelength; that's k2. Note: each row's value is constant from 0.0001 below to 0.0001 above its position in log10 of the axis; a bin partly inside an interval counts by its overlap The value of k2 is 4861.42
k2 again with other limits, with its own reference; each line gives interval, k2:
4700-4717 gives 4702.87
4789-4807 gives 4790.30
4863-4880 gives 4865.90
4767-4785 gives 4783.69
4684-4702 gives 4685.58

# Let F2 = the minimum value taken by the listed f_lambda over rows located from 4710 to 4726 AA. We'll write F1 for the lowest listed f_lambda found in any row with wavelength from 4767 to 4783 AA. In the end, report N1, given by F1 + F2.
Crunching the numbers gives 29.3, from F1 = 14.58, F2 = 14.75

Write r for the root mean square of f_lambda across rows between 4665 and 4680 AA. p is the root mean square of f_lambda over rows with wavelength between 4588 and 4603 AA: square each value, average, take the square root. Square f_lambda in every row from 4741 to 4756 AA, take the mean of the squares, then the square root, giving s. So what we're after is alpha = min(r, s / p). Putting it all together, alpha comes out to 1.03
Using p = 14.8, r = 14.83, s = 15.3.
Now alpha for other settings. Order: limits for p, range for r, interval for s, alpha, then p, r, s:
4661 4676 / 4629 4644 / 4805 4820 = 1.05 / 14.6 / 14.63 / 15.4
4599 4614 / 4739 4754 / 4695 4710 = 0.99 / 15.1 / 15.29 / 14.9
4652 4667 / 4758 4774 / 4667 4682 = 1.02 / 14.6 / 14.85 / 14.9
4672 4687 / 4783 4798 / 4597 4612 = 1.01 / 14.9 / 14.81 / 15.0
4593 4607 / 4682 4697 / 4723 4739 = 0.99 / 15.0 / 14.95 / 14.9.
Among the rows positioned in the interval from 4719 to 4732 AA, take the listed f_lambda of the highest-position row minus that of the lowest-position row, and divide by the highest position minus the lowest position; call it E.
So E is -0.05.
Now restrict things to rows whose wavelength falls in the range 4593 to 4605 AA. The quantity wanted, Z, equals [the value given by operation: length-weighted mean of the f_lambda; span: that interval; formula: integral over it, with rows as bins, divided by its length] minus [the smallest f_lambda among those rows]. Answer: 0.71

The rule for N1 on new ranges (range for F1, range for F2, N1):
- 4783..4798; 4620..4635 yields 28.6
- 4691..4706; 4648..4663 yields 27.6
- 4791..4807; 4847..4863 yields 23.9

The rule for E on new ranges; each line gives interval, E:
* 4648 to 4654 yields -0.19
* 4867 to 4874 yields -0.28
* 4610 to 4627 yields -0.02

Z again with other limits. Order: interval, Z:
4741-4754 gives 0.87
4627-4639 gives 0.61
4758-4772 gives 0.58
